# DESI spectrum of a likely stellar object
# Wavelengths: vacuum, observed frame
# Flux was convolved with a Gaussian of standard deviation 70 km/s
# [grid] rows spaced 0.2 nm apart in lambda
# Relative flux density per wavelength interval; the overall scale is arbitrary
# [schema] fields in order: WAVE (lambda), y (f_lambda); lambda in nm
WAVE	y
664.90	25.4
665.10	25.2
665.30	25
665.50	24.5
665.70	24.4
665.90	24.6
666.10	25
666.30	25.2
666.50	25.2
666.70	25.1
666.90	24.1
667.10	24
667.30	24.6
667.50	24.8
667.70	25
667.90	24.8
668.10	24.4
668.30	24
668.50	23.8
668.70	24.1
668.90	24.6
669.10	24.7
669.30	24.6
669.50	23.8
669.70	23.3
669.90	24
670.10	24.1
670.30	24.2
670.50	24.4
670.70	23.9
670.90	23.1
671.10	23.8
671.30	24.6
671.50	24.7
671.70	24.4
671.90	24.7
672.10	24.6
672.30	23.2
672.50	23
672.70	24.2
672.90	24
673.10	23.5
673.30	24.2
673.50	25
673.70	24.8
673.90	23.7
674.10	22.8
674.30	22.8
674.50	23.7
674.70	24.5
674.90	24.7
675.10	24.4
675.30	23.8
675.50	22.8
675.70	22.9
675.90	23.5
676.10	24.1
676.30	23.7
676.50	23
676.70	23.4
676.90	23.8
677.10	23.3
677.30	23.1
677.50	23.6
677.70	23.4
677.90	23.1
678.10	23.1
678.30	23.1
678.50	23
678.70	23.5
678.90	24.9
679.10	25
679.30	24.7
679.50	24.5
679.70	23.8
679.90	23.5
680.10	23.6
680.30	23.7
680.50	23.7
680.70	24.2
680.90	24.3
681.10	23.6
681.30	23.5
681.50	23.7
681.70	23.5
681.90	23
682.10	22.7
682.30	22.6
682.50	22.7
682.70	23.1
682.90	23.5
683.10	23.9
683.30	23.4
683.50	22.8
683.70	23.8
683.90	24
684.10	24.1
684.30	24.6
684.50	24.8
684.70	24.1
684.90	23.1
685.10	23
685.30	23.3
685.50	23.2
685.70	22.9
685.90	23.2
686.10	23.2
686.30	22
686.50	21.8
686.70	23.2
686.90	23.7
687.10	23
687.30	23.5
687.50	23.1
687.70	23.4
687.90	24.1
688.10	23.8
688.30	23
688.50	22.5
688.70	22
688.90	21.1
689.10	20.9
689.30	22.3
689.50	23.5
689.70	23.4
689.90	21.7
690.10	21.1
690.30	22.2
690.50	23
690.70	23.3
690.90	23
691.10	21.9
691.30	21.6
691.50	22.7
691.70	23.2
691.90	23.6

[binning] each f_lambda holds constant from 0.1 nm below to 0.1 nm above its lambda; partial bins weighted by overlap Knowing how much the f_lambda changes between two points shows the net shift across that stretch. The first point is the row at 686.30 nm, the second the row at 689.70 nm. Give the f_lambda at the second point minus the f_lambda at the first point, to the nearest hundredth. 1.40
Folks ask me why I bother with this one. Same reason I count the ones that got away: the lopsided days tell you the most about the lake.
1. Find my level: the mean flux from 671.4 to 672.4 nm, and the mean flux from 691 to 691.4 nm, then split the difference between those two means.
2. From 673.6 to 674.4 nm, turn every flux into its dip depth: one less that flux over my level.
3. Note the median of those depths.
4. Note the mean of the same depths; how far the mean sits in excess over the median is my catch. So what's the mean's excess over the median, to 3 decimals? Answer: -0.012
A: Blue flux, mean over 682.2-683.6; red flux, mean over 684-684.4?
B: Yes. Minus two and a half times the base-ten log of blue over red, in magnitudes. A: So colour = 0.06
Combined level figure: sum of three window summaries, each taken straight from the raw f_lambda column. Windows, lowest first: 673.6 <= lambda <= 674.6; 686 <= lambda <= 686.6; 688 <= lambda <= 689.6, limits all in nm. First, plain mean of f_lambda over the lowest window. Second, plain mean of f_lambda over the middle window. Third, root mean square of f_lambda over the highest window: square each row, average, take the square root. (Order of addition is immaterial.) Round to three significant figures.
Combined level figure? 68.3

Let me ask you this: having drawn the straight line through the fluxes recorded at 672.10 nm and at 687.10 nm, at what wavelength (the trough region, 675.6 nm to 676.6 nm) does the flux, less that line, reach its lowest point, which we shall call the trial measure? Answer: 675.70 nm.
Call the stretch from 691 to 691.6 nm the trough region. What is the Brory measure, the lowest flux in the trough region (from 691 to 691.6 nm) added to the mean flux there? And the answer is 43.7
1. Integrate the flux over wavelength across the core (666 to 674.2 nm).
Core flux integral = 199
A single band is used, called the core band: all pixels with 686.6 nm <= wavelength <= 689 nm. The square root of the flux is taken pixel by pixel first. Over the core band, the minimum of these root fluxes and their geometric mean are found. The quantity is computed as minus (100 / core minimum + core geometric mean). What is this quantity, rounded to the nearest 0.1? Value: -26.6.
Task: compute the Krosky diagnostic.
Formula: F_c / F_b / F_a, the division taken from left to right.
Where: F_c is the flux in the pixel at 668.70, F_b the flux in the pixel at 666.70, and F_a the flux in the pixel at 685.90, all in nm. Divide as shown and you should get 0.0414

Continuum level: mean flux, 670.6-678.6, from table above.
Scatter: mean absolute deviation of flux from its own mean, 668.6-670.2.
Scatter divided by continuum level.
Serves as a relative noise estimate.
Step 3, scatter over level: 0.0153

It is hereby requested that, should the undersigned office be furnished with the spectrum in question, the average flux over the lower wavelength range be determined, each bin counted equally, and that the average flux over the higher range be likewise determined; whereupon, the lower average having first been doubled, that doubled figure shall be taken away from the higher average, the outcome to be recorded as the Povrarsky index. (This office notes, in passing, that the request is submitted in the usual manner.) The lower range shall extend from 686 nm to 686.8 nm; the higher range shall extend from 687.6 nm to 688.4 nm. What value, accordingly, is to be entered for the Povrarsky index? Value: -21.5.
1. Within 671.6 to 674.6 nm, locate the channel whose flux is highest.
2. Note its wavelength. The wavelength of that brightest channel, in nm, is 673.50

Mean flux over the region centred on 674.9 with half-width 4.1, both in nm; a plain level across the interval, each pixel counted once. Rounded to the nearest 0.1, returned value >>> 23.7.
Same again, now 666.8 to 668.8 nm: 24.4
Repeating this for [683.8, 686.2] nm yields 23.6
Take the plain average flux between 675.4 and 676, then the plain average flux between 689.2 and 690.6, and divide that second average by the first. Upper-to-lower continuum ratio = 0.974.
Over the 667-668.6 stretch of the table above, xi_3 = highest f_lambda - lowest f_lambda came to 1.20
